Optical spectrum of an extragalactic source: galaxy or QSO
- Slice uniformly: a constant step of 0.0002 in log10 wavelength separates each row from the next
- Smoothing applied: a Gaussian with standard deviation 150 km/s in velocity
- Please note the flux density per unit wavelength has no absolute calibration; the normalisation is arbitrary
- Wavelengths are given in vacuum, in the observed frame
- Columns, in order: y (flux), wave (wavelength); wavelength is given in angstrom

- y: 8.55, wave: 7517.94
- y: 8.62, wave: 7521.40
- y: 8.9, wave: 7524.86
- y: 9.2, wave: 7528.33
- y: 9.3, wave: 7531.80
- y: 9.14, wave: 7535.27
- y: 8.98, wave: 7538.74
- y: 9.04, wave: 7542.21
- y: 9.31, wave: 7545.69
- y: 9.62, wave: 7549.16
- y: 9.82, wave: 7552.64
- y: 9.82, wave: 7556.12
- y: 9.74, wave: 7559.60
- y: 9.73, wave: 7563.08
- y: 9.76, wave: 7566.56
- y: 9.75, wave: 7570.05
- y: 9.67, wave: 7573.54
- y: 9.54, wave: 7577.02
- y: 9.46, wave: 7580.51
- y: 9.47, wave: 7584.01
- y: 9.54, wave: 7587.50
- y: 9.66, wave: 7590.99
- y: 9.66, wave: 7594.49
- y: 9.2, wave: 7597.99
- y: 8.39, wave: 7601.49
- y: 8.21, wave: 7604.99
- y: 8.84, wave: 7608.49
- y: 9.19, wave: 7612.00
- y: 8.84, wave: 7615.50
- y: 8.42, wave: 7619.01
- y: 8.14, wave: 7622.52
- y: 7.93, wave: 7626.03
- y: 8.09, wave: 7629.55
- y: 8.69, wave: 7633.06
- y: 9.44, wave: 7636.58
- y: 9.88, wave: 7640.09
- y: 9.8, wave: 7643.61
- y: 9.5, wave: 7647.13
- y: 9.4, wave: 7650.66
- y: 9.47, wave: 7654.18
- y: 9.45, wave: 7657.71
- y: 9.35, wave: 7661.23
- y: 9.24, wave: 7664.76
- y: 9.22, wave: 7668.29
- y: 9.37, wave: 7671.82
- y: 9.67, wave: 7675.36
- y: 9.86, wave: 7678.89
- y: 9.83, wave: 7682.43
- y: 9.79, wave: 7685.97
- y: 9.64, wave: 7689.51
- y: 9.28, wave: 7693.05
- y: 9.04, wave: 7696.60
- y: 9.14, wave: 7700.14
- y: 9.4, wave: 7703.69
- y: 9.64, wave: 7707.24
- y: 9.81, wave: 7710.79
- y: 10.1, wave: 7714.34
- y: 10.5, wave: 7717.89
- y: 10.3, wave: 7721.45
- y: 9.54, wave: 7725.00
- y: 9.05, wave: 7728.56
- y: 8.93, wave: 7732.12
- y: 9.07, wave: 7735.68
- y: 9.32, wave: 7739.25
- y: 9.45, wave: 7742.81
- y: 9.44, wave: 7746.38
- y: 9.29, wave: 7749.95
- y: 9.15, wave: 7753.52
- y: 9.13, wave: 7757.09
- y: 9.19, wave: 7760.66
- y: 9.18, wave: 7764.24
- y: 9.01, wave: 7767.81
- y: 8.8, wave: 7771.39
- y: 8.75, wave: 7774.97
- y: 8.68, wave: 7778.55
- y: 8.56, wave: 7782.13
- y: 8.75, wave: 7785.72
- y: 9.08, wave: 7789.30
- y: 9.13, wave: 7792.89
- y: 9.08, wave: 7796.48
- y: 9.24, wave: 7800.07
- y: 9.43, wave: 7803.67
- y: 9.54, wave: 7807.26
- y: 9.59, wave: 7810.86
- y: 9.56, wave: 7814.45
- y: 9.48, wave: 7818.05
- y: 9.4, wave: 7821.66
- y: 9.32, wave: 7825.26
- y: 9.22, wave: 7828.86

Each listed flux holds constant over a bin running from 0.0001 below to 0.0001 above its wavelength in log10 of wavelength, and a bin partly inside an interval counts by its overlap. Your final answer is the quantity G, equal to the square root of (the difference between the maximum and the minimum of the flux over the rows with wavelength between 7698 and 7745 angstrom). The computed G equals 1.25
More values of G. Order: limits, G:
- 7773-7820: 1.01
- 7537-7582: 0.92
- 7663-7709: 0.91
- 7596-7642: 1.40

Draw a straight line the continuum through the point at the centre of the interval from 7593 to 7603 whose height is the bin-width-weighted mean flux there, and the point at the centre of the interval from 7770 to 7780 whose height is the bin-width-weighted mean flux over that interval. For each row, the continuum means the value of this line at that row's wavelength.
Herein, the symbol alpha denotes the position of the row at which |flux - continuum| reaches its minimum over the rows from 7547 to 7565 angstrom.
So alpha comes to 7549.16 angstrom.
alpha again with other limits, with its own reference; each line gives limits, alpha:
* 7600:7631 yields 7612.00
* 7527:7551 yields 7528.33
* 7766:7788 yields 7774.97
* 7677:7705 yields 7696.60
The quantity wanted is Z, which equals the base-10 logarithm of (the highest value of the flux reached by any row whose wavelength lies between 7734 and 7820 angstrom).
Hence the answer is 0.98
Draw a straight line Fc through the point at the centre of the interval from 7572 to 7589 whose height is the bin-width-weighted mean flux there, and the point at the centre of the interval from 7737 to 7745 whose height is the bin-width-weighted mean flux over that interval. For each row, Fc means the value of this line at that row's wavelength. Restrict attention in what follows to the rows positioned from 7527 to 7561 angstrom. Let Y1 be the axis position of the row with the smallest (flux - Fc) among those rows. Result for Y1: 7538.74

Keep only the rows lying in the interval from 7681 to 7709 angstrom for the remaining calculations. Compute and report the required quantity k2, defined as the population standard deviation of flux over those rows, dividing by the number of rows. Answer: 0.28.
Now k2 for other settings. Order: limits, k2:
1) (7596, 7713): 0.55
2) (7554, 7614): 0.47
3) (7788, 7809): 0.18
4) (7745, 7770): 0.13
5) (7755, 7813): 0.29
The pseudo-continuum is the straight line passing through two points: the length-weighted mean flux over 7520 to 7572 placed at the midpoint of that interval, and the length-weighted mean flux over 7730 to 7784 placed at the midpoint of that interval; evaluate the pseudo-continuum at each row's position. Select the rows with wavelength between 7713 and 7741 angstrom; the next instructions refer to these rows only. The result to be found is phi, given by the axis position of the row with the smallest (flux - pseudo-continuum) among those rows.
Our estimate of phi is 7732.12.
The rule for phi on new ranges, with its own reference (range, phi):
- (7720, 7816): 7782.13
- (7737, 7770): 7767.81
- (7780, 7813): 7782.13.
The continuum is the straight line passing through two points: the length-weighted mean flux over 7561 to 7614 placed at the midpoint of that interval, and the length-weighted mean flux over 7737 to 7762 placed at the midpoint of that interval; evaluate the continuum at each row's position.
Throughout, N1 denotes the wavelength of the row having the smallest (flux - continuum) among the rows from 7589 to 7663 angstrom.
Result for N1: 7626.03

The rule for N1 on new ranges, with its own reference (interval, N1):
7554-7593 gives 7580.51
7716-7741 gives 7732.12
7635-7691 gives 7668.29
